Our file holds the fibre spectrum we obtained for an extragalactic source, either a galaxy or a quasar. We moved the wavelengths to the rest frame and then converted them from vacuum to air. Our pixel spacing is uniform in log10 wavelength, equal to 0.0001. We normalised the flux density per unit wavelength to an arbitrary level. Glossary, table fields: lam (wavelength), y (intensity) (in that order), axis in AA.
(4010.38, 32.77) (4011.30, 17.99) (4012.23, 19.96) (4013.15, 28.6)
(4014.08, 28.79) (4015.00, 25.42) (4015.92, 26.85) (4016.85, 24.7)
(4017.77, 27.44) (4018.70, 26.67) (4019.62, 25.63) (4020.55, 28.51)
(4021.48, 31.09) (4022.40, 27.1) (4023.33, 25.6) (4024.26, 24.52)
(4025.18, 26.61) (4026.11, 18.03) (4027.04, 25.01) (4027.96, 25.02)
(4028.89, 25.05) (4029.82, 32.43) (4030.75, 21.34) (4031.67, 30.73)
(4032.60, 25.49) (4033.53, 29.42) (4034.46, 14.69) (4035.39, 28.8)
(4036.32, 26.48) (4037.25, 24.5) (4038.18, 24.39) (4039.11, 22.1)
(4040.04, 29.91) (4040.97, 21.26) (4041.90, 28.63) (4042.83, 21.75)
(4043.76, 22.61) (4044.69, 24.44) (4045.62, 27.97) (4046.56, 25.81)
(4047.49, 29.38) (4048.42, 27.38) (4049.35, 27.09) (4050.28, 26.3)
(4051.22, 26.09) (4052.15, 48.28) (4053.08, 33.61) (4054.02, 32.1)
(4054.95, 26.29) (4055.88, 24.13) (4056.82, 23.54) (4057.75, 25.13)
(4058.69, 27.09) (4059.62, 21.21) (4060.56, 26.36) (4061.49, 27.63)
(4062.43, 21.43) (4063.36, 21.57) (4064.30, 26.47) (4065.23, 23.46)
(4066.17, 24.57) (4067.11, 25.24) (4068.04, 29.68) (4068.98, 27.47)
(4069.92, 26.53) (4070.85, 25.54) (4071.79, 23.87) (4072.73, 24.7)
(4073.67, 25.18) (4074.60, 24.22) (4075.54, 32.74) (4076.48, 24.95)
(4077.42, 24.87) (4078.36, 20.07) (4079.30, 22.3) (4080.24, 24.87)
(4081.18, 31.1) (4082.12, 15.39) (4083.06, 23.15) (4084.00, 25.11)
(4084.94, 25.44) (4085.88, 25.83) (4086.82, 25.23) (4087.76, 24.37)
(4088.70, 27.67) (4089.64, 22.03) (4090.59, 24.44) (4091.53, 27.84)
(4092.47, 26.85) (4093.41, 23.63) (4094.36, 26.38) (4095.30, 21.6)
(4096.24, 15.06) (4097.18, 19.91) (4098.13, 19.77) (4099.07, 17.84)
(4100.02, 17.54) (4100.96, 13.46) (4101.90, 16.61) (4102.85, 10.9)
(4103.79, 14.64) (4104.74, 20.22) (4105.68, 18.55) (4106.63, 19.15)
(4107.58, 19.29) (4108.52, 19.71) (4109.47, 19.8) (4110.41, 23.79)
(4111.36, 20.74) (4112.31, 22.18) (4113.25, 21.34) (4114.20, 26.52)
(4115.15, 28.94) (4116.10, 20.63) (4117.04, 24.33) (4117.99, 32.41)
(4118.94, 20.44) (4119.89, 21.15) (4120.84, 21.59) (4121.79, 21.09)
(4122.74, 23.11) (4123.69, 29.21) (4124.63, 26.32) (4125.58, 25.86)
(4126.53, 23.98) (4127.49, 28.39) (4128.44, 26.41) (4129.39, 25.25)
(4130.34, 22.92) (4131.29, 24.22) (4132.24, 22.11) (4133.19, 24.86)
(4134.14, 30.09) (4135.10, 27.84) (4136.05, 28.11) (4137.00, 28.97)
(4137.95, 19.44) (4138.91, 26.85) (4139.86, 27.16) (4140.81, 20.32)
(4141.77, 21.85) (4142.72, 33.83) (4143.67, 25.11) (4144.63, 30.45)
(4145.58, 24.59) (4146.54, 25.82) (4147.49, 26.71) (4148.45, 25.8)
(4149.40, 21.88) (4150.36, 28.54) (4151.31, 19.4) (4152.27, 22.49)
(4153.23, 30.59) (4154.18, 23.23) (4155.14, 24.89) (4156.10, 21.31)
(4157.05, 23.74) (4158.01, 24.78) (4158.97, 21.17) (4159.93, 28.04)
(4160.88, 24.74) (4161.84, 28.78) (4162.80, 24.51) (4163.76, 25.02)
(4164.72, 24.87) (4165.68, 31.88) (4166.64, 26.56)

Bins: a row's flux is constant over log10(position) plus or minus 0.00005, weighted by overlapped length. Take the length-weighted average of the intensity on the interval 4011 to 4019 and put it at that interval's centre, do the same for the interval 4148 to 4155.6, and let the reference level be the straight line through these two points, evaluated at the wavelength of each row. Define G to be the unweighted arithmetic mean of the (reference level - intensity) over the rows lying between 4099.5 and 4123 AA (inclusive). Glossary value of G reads 4.1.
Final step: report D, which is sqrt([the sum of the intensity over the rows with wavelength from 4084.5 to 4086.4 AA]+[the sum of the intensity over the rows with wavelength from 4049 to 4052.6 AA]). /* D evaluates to 13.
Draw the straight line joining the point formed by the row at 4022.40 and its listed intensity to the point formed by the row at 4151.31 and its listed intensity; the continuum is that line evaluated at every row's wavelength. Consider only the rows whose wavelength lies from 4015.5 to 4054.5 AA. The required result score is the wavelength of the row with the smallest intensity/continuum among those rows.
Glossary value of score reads 4034.46 AA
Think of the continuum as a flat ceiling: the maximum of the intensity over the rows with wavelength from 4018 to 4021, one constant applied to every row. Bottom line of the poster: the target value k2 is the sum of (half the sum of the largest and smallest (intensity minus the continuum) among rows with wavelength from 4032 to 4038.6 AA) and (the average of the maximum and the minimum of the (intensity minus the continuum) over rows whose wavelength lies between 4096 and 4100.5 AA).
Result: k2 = -17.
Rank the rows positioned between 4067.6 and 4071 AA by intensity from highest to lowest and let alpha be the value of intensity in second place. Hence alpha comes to 27.47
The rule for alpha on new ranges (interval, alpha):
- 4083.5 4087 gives 25.44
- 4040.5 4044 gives 22.61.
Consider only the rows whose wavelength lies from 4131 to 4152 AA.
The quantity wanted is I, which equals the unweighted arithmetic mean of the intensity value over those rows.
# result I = 25.6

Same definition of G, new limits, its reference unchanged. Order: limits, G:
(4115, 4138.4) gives -0.4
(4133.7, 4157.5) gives -0.9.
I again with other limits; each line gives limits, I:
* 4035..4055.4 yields 27.5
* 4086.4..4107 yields 20.6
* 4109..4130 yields 24.2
